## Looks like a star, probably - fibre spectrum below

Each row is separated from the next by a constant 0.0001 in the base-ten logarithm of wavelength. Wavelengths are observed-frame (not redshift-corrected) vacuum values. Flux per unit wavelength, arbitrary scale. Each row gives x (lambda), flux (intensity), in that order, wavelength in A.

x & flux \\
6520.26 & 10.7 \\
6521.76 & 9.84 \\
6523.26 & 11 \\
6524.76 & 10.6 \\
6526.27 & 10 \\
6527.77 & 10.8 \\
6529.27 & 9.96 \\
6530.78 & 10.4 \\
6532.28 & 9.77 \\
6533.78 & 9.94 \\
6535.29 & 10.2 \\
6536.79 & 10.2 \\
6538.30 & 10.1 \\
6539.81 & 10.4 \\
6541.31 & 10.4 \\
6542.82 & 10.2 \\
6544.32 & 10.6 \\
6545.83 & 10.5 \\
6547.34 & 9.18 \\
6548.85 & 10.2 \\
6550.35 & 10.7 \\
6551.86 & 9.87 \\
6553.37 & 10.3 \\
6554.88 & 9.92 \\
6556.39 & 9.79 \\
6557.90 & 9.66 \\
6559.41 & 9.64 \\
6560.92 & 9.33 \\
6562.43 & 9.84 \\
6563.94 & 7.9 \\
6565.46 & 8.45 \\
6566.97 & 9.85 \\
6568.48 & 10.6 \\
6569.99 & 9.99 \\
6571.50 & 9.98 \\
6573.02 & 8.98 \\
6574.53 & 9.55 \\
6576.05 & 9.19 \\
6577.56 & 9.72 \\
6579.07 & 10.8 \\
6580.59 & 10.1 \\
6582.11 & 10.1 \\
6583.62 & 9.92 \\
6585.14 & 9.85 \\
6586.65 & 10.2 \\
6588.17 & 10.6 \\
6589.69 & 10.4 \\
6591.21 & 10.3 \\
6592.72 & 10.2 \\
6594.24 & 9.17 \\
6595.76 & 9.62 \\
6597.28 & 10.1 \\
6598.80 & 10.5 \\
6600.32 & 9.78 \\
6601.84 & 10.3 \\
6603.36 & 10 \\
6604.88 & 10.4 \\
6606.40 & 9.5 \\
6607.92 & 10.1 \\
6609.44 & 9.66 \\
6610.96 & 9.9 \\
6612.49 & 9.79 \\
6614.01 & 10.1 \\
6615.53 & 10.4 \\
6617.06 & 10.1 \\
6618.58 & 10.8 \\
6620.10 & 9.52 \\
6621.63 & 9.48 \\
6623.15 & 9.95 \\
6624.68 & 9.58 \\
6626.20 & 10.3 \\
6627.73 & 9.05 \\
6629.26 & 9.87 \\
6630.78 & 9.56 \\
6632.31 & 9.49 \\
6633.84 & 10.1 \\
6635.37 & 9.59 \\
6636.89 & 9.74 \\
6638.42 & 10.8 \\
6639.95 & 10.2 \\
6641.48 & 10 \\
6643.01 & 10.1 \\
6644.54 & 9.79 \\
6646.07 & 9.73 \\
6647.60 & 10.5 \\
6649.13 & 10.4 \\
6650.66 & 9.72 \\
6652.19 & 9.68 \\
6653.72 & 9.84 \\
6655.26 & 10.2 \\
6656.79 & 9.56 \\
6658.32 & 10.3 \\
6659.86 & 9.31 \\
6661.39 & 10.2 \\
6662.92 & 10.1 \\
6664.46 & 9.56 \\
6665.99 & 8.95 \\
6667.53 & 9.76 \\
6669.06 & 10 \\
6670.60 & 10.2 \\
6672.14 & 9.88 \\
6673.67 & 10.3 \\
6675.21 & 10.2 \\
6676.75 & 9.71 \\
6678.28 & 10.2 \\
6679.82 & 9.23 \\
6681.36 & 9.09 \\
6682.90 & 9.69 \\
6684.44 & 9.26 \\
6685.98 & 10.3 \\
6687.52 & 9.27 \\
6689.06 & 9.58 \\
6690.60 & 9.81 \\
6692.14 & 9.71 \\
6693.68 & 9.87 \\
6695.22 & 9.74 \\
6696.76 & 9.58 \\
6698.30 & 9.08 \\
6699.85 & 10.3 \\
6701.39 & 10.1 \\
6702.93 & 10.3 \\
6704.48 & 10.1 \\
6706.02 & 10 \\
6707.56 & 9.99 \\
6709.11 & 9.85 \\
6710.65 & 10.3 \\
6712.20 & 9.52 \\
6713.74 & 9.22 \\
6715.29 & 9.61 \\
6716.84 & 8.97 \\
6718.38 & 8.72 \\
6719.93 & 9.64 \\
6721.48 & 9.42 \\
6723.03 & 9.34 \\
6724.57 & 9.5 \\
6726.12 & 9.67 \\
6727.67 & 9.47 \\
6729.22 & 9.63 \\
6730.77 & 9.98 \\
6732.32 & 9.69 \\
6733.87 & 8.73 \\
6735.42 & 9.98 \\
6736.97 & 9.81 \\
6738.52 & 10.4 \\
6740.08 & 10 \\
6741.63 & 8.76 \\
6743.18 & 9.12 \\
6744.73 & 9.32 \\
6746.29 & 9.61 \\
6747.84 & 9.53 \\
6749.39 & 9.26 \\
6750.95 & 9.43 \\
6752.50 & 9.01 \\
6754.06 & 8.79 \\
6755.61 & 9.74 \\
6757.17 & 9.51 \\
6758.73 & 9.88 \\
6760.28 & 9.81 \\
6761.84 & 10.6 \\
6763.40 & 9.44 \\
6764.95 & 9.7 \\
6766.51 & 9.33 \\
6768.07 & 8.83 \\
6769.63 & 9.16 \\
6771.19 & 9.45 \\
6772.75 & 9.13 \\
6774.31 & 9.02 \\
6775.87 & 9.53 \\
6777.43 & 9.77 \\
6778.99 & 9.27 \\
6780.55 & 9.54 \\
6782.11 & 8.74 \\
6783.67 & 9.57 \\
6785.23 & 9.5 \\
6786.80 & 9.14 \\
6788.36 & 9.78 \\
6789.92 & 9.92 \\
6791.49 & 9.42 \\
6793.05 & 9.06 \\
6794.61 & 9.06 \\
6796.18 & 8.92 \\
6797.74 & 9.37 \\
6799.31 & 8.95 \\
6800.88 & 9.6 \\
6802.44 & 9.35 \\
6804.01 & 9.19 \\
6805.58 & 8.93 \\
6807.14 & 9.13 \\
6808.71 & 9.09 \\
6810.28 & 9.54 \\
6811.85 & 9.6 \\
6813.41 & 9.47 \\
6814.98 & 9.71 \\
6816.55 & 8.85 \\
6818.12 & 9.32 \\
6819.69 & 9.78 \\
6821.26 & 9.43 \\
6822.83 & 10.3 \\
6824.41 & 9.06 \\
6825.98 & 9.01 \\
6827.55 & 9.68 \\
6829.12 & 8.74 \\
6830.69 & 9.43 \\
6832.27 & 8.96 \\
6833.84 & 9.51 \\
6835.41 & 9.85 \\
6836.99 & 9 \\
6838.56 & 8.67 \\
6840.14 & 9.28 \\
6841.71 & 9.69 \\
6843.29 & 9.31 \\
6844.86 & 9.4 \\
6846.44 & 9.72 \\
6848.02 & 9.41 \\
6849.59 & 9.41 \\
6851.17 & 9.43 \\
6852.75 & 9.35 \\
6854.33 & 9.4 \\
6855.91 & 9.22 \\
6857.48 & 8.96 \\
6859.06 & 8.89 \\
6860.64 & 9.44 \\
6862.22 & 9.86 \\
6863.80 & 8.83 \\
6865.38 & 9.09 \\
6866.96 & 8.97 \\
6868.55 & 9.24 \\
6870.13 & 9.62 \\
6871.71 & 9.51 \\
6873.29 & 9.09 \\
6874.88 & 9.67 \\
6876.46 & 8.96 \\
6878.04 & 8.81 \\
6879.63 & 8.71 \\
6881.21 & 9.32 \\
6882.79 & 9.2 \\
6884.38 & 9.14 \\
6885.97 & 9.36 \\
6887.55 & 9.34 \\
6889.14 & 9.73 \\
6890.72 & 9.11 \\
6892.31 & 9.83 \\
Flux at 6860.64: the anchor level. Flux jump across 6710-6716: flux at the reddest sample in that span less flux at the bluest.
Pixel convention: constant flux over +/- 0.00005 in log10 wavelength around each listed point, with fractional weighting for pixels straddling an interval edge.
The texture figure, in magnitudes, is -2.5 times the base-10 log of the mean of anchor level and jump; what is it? -1.60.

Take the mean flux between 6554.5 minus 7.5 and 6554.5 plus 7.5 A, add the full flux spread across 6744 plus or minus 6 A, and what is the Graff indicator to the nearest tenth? 11.5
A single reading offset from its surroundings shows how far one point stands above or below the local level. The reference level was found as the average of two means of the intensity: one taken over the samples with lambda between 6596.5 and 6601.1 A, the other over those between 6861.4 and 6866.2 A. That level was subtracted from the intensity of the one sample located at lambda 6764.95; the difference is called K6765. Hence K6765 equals 0.0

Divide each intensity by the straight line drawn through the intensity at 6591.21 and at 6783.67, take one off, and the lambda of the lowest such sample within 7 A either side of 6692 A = 6698.30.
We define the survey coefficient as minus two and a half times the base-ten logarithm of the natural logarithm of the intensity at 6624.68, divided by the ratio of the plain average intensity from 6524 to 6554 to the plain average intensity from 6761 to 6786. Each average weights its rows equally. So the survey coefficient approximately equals -0.796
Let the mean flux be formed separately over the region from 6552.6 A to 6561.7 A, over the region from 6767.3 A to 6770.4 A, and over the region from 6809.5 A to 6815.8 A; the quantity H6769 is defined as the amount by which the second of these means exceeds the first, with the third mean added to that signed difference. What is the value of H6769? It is 8.8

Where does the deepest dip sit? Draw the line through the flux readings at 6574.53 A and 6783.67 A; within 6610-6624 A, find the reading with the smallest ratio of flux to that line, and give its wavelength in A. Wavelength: 6621.63 A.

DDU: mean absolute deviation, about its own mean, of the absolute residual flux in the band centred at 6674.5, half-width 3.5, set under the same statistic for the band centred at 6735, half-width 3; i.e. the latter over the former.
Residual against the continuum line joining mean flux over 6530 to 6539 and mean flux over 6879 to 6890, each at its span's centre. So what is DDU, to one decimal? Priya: 1.3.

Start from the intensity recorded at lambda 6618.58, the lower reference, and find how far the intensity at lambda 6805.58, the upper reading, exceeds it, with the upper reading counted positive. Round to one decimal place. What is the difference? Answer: -1.9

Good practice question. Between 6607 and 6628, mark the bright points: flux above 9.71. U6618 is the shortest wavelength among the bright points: 6607.92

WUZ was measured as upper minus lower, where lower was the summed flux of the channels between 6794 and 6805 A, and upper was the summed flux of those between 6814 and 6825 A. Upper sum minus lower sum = 2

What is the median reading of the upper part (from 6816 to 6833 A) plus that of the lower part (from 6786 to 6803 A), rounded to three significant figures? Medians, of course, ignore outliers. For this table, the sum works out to 18.7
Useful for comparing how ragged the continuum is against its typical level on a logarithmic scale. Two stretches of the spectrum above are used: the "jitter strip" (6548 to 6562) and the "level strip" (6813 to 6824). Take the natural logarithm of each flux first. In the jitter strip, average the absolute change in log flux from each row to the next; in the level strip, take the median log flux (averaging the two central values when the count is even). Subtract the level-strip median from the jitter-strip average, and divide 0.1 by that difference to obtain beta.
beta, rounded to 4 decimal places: -0.0452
